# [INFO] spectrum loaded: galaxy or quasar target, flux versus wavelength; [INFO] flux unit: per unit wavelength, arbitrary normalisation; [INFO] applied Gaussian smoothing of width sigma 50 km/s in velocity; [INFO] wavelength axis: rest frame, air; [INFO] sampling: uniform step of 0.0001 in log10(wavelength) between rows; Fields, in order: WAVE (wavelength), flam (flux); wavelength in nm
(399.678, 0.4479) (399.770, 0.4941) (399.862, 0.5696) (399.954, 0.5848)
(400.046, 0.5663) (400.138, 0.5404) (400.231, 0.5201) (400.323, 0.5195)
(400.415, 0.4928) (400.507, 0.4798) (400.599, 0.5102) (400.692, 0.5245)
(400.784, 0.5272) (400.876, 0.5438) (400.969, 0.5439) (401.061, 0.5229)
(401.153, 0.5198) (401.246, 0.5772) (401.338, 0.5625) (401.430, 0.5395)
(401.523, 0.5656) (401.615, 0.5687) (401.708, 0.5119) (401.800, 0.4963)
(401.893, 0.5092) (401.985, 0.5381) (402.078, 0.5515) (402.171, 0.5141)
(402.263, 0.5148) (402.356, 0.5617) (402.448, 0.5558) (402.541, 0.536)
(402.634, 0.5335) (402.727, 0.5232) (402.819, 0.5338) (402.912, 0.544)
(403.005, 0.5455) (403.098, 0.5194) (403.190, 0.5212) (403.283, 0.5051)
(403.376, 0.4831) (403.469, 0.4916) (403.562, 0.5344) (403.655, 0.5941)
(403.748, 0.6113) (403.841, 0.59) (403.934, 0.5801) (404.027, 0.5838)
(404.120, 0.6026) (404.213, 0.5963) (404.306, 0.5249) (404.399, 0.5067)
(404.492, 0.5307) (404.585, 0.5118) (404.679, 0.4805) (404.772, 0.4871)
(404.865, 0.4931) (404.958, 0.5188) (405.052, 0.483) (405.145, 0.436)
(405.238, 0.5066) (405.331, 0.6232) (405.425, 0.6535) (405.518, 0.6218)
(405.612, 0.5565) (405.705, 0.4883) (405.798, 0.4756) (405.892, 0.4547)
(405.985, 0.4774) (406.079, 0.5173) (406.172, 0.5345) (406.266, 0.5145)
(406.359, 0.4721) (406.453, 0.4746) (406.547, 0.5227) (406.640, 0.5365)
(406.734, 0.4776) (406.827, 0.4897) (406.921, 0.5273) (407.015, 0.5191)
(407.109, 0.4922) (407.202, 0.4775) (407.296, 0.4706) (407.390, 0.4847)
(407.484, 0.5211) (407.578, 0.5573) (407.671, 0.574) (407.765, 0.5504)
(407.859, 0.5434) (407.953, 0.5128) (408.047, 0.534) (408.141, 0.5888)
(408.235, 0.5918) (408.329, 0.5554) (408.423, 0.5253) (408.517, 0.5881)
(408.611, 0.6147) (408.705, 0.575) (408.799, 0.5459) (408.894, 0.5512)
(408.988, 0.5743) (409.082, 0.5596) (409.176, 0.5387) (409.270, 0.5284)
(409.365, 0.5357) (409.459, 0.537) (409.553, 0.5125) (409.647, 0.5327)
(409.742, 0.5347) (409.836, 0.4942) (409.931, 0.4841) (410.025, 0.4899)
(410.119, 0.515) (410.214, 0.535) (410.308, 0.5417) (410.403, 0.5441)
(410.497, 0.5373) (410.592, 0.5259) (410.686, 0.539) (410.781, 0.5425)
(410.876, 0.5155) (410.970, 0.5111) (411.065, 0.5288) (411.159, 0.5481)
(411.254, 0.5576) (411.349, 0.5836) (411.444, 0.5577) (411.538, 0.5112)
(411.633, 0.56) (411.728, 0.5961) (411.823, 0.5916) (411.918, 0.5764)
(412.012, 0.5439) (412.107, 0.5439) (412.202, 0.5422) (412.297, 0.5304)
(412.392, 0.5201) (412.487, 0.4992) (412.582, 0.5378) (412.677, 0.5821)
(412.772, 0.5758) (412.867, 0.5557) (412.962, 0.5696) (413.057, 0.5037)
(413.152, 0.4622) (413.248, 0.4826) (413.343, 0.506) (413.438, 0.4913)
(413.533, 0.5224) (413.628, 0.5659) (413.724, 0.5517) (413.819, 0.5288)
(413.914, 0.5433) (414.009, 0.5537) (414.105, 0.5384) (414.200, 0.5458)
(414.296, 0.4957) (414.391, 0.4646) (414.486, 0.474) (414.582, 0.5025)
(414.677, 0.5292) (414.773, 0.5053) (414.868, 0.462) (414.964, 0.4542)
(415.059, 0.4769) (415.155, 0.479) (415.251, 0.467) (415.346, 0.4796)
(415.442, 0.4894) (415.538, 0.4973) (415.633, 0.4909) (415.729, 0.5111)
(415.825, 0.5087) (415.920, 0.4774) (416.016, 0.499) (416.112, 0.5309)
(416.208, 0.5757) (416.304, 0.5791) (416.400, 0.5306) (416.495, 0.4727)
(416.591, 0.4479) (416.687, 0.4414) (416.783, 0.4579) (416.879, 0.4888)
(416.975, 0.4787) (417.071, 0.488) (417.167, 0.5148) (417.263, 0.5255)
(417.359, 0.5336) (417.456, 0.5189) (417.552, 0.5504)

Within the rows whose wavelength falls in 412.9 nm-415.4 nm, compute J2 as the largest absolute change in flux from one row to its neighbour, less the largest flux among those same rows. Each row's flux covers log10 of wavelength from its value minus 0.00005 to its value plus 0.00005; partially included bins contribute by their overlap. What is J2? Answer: -0.504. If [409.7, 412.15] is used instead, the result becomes -0.547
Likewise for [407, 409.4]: -0.552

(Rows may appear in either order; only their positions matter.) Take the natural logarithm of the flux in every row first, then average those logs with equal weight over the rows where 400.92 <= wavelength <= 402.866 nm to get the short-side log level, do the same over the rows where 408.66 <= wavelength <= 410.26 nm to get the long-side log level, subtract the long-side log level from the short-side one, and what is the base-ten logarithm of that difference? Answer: -2.00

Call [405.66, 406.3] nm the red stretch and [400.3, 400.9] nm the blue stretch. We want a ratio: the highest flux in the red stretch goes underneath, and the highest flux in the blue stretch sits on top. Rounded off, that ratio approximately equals 1.02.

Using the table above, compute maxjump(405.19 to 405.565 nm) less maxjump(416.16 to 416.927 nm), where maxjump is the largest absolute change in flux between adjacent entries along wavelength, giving 0.06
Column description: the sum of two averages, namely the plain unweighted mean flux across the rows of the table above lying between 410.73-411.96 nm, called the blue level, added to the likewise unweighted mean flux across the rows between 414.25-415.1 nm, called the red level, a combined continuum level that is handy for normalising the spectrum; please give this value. 1.04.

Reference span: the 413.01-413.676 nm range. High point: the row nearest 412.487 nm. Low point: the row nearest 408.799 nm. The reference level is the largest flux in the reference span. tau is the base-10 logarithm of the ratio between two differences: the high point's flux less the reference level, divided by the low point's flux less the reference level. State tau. 0.5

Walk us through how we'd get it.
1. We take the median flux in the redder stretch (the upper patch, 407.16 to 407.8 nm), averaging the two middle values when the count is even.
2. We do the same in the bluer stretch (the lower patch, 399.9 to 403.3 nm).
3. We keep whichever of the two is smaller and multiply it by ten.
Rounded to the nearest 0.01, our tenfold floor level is 5.21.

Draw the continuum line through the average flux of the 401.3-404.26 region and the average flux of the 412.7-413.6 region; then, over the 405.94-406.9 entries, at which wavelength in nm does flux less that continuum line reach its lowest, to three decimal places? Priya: 406.359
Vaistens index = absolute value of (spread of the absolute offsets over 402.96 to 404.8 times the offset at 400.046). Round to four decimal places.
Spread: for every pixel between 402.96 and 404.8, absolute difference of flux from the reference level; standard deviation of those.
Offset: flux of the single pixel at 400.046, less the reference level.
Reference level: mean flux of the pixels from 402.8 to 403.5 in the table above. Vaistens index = 0.0015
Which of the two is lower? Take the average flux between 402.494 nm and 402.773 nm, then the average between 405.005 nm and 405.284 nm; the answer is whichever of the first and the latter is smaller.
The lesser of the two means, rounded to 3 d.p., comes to 0.475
